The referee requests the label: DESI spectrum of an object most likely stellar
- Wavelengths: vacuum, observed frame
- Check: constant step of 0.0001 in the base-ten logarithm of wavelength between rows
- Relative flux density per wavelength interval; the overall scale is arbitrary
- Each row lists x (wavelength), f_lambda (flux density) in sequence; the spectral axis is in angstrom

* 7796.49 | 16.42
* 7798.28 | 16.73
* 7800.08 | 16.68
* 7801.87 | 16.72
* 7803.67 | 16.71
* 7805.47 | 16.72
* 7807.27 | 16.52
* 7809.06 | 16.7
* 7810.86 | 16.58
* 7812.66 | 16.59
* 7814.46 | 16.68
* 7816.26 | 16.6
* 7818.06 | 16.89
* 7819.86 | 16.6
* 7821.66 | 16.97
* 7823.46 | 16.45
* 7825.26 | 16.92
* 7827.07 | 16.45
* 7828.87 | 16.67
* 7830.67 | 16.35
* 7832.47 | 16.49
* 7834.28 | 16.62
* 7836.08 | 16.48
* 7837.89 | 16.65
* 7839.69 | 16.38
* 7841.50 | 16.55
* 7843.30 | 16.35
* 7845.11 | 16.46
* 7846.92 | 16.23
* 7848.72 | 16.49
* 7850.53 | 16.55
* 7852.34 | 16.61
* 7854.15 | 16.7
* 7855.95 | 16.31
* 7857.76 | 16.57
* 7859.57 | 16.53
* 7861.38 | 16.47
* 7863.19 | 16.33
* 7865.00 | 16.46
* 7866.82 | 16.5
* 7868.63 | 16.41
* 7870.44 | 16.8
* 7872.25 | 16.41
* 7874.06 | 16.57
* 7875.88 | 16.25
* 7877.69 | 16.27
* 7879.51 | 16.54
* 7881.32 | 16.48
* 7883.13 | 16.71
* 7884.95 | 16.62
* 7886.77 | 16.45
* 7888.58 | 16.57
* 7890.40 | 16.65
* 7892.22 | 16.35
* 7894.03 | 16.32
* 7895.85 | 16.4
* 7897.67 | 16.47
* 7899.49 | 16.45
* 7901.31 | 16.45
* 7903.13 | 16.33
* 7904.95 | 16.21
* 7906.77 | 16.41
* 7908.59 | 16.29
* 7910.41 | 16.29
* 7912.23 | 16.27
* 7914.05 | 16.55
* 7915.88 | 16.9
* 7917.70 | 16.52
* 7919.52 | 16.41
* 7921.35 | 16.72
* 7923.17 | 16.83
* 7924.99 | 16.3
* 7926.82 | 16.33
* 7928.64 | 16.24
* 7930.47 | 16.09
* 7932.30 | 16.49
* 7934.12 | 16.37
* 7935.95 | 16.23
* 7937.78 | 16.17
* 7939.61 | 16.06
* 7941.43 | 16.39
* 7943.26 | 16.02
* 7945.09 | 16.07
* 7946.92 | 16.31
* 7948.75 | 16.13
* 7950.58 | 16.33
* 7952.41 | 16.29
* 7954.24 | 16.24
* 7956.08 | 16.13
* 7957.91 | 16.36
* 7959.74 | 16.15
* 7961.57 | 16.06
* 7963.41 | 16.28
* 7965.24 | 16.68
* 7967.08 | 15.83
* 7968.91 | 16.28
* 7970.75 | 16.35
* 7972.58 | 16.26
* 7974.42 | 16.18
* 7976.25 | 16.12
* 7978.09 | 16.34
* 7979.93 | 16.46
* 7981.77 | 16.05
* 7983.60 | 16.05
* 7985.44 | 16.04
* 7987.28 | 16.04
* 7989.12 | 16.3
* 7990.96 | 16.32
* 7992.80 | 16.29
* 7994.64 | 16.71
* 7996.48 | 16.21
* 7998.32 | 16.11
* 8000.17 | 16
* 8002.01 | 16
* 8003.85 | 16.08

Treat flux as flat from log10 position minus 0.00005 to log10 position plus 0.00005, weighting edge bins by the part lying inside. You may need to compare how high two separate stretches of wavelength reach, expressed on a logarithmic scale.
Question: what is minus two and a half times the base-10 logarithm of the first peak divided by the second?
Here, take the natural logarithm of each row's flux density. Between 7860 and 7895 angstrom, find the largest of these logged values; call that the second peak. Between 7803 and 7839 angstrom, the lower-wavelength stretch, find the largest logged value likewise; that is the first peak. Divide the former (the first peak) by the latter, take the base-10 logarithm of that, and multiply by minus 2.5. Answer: -0.0039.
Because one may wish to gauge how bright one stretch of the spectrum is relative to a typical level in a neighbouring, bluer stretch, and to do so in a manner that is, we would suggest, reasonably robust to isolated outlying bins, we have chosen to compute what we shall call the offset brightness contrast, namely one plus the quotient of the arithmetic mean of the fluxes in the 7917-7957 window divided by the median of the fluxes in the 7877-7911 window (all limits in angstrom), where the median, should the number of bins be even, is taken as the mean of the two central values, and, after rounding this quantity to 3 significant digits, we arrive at 1.99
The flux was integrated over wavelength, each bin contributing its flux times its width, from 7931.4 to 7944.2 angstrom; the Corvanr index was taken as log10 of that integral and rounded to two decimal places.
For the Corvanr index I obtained 2.32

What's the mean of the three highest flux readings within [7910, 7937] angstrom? 16.8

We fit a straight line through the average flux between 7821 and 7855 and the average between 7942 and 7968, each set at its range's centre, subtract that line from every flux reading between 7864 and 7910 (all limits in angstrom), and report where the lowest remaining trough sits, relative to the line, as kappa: 7875.88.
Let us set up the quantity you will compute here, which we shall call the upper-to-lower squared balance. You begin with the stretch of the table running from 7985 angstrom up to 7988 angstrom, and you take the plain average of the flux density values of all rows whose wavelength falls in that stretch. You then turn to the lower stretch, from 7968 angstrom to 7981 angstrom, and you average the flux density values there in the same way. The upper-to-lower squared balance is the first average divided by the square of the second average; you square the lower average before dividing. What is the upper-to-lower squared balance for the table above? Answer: 0.0605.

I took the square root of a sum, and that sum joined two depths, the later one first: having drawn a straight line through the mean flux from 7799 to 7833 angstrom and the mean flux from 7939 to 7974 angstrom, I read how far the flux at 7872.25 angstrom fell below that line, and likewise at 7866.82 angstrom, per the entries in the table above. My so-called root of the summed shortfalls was 0.25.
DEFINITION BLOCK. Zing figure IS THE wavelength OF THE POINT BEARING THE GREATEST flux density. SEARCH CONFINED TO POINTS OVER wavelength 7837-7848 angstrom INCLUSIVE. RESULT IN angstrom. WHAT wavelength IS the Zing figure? 7837.89 angstrom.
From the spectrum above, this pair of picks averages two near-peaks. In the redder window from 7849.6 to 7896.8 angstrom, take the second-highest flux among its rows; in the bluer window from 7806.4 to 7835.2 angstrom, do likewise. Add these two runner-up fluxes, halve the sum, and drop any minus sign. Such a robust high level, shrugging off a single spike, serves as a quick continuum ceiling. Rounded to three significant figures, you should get 16.8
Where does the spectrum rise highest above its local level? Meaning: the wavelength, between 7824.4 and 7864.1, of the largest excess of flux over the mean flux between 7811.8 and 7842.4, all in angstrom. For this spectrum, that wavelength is 7825.26 angstrom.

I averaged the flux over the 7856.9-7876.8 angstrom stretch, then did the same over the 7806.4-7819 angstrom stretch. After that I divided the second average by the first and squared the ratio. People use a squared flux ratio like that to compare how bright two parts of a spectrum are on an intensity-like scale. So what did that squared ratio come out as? 1.02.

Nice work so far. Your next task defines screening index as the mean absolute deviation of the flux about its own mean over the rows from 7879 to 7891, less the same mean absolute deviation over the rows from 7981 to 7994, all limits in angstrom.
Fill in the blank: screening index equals -0.05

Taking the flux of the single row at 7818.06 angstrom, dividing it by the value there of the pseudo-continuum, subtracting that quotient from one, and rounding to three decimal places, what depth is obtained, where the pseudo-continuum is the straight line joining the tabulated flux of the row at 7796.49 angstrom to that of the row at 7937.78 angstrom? -0.031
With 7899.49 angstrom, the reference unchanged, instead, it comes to -0.013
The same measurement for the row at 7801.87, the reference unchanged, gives -0.019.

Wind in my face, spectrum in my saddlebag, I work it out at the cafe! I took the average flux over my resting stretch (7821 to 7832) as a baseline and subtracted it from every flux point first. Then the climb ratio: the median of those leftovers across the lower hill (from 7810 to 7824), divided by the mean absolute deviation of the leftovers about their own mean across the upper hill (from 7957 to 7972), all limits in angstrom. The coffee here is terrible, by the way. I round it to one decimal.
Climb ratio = -0.2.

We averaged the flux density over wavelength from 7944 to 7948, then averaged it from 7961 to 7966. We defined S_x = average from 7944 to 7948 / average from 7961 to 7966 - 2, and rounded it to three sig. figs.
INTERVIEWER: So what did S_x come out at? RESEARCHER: -1.01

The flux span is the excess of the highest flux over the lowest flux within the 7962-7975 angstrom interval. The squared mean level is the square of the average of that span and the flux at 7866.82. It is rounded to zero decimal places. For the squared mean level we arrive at 75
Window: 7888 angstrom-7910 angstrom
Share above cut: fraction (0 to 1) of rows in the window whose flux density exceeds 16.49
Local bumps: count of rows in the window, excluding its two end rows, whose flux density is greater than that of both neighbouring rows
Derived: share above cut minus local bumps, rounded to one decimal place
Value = -2.8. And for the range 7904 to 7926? -2.6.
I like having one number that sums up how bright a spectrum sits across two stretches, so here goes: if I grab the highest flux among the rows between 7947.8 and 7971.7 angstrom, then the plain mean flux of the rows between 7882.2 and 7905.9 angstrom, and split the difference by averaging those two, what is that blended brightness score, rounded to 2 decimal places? 16.57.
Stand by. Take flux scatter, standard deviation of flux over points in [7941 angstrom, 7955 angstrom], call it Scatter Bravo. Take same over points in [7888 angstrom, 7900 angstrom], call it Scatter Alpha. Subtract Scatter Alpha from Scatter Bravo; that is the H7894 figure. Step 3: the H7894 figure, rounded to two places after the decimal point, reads 0.02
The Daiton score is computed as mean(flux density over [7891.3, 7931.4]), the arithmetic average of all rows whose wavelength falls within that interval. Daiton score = 16.4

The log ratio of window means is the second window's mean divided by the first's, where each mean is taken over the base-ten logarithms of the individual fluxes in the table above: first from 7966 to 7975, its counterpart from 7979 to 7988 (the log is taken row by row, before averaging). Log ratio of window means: 0.999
